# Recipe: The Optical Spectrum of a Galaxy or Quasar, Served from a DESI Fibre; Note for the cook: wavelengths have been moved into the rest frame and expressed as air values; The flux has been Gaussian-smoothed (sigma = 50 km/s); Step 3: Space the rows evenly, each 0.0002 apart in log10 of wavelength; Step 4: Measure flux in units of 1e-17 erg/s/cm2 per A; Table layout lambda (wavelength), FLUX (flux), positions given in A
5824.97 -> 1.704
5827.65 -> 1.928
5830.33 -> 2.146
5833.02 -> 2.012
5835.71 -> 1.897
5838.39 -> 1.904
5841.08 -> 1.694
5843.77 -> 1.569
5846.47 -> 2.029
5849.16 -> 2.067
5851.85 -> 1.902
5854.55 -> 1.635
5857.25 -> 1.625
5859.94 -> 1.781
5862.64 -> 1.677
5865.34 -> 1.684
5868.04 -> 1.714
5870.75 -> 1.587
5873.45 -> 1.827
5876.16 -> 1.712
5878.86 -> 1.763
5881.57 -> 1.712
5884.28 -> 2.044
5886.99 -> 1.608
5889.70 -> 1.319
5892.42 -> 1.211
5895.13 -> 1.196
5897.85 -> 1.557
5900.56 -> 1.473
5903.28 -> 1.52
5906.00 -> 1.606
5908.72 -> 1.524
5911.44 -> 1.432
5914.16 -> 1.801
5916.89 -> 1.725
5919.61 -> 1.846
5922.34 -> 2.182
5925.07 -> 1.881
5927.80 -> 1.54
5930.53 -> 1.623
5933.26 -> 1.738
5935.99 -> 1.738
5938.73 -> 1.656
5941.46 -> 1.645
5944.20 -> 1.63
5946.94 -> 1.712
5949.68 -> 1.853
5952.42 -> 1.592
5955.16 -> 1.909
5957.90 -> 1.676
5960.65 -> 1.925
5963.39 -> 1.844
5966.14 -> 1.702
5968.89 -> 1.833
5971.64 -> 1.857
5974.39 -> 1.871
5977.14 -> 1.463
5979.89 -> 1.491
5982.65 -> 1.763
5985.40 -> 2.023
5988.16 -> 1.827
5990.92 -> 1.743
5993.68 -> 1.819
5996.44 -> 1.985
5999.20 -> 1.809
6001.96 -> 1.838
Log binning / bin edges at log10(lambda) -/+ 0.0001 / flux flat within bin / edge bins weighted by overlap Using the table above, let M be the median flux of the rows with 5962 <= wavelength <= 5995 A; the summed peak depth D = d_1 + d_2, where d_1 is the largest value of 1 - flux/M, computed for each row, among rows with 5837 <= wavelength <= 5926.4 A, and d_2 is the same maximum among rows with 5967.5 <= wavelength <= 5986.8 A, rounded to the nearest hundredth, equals 0.54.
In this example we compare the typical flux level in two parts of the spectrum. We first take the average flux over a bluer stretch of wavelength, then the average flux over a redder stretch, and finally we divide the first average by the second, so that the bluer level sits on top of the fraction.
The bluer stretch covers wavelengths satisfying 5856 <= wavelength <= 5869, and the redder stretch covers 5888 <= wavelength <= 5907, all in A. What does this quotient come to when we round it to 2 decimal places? 1.20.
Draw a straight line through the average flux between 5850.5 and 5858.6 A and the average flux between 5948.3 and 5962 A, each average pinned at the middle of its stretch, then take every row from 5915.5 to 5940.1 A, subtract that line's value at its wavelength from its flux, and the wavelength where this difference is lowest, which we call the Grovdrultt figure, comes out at 5927.80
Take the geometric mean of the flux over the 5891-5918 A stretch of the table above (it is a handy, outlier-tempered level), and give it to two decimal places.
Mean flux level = 1.49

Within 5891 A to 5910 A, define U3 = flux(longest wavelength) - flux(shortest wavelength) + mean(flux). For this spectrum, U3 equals 1.75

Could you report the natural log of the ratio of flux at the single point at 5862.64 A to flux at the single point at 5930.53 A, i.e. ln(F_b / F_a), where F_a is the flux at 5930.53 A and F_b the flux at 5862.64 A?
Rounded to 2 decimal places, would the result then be 0.03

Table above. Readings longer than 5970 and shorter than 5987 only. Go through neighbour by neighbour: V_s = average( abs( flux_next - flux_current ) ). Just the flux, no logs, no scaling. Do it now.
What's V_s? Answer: 0.20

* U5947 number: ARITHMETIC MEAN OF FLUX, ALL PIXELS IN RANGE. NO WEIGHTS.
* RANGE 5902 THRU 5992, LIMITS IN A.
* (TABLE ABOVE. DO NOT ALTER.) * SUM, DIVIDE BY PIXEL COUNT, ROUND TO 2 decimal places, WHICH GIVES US 1.73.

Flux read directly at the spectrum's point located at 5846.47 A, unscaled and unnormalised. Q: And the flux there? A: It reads 2.029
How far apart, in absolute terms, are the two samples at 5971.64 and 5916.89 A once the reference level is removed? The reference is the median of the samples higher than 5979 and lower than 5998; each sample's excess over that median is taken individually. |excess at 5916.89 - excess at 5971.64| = 0.132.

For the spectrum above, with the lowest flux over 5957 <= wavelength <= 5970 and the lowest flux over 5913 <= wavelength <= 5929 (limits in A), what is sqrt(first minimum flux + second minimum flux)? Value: 1.79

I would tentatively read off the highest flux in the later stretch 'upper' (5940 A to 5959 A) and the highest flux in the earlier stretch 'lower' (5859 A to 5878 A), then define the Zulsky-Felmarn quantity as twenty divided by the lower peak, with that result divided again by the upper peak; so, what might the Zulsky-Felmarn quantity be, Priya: 5.7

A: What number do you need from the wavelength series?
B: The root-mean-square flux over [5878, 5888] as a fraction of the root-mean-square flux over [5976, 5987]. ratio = 1.05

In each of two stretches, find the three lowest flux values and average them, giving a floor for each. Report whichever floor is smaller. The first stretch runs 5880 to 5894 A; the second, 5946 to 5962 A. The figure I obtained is 1.38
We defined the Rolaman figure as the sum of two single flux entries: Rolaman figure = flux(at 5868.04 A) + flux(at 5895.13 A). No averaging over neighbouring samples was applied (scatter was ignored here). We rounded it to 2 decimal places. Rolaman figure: 2.91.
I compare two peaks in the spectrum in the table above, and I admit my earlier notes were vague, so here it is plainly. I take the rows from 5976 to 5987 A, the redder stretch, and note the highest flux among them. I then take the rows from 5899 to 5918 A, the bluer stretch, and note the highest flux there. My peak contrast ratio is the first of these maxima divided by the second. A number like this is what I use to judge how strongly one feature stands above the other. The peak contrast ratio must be 1.12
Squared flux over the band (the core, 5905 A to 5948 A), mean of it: 2.94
